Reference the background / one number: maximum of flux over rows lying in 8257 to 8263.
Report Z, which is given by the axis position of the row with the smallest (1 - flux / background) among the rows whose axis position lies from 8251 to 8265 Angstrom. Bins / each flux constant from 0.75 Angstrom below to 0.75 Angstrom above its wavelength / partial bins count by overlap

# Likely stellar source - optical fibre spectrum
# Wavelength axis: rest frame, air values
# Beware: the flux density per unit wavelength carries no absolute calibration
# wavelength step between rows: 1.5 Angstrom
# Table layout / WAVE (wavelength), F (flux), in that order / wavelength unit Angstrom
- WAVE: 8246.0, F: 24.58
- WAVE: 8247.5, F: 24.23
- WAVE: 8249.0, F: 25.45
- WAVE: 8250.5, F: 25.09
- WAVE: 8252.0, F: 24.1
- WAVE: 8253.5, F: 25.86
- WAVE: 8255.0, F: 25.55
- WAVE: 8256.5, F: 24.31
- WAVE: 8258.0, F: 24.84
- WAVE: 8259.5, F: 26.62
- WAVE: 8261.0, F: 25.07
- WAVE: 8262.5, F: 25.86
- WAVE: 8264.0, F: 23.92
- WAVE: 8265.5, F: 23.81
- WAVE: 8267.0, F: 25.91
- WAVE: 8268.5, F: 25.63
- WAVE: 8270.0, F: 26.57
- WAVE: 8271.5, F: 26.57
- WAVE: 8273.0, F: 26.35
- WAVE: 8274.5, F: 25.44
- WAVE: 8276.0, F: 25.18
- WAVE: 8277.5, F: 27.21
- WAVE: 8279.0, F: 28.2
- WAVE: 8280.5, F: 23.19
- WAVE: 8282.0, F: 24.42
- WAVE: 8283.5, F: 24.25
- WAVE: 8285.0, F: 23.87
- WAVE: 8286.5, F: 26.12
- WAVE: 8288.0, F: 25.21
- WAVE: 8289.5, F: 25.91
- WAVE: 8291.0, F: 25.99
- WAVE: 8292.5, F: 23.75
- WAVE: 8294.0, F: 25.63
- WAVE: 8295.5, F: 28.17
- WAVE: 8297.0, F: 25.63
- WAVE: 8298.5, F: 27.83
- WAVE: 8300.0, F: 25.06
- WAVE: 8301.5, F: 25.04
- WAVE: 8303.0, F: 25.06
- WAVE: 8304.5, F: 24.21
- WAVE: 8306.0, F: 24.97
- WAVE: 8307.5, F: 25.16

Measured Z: 8259.5 Angstrom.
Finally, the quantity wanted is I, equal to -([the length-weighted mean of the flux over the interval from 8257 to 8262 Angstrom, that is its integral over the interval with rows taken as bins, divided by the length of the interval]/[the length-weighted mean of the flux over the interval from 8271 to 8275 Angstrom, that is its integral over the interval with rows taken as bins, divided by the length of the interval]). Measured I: -0.97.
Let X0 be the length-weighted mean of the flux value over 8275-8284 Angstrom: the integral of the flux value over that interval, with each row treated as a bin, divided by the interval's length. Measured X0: 25.4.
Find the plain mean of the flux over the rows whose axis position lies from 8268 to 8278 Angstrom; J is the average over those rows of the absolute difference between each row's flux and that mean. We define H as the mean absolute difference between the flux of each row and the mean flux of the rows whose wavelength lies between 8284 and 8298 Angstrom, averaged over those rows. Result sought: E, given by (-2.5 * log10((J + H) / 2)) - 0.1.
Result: 0.22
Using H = 0.87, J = 0.6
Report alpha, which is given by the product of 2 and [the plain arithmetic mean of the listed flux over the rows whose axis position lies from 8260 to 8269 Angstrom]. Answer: 50.1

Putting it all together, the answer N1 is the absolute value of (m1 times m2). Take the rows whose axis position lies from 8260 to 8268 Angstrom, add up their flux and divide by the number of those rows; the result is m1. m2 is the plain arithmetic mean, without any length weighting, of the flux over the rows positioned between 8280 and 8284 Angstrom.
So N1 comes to 597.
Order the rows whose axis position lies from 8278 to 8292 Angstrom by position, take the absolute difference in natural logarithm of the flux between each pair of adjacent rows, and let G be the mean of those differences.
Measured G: 0.0533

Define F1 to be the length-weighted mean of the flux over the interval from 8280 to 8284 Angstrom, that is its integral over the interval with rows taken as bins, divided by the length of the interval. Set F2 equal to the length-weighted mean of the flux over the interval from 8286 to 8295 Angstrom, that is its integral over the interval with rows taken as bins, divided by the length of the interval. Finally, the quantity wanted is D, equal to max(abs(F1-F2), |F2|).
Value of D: 25.5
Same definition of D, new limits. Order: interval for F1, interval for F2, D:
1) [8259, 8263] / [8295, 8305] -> 25.8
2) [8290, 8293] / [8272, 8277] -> 25.8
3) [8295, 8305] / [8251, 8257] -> 25.0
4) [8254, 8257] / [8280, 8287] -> 24.3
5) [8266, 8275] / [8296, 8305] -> 25.6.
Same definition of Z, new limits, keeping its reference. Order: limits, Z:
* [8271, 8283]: 8279.0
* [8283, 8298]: 8295.5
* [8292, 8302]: 8295.5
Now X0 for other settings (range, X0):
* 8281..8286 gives 24.2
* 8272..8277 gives 25.8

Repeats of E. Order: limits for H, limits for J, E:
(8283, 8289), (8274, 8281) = -0.25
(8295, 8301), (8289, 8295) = -0.16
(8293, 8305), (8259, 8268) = -0.11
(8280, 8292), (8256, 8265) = 0.08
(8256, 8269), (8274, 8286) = -0.15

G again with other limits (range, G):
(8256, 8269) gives 0.0450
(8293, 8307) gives 0.0554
